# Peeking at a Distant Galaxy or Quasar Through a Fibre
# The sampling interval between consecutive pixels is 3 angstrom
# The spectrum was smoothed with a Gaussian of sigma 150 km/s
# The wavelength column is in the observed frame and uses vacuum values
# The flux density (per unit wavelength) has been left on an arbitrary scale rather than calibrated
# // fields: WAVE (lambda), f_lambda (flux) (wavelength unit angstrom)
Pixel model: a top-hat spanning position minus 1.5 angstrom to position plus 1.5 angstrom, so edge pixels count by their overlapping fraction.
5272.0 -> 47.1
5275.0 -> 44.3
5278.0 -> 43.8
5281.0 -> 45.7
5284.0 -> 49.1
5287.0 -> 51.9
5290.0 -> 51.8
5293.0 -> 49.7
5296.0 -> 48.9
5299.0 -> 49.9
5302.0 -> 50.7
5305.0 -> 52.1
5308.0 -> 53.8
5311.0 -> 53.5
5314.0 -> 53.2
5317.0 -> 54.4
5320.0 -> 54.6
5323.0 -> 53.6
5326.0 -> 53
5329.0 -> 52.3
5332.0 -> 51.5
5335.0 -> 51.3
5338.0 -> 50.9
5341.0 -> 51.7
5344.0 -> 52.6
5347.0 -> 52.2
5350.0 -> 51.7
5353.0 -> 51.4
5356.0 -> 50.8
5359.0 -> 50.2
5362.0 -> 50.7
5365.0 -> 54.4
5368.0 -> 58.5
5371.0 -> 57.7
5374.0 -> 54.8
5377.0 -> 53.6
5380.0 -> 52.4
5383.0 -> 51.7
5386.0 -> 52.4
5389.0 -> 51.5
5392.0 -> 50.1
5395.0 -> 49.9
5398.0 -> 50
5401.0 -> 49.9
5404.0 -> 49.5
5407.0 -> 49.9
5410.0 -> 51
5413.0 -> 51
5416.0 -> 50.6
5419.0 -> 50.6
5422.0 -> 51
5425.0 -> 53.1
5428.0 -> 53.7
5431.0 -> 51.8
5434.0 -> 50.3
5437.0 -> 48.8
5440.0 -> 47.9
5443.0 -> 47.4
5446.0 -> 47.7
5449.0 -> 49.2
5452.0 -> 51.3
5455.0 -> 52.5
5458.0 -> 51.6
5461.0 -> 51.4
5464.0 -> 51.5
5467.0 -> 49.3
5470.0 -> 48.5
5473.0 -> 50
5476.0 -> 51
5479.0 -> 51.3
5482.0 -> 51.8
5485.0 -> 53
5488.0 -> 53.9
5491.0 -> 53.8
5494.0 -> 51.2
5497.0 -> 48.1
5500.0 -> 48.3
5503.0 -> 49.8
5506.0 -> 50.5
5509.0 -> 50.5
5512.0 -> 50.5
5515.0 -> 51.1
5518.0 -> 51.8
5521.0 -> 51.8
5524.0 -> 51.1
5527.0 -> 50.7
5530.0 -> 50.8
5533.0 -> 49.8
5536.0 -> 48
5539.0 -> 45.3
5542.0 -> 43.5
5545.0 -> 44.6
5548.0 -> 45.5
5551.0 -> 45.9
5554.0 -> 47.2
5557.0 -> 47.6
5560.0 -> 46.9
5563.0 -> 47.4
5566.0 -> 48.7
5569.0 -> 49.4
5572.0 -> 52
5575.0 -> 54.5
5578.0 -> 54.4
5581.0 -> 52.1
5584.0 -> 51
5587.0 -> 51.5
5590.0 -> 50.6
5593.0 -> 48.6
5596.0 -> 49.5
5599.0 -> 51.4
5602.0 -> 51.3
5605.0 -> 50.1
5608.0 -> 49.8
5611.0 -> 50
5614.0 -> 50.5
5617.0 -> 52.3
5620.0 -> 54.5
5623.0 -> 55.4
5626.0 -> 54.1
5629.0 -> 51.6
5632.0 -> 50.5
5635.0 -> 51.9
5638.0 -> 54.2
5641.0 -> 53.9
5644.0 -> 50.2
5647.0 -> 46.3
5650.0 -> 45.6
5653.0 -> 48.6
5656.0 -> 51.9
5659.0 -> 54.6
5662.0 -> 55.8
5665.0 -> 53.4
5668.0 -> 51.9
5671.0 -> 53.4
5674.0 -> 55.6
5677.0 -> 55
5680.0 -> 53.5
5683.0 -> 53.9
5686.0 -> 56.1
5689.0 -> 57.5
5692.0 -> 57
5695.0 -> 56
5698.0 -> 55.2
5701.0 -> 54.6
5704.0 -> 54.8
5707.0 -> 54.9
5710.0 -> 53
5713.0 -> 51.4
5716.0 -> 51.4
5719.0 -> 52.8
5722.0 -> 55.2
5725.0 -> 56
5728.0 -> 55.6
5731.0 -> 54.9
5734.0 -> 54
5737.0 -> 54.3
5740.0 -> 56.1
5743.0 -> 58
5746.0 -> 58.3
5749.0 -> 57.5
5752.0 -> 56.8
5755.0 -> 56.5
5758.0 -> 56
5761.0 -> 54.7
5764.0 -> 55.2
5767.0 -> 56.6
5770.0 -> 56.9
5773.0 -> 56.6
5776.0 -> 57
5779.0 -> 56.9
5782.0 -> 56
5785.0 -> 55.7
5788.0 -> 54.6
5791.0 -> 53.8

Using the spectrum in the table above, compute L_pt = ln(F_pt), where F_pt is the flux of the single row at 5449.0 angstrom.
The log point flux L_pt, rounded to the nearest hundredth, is 3.90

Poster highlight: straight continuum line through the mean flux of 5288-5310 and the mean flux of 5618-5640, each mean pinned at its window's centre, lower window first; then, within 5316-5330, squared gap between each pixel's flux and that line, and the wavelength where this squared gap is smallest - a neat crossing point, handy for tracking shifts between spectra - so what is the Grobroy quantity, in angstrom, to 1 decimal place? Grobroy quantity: 5329.0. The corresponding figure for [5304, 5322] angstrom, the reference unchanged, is 5305.0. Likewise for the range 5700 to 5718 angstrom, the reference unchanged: 5710.0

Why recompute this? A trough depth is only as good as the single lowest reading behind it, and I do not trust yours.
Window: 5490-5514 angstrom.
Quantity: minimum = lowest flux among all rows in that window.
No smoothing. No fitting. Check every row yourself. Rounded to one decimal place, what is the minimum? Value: 48.1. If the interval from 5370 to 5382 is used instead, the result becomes 52.4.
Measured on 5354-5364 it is 50.2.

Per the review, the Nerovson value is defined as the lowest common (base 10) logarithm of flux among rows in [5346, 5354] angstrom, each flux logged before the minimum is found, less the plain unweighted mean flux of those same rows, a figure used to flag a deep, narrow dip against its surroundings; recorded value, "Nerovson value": -50.1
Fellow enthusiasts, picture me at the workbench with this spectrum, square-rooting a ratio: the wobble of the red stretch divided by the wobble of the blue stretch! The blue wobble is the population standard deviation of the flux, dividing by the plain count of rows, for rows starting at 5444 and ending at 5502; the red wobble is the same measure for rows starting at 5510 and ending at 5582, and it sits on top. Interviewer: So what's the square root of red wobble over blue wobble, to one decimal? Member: 1.3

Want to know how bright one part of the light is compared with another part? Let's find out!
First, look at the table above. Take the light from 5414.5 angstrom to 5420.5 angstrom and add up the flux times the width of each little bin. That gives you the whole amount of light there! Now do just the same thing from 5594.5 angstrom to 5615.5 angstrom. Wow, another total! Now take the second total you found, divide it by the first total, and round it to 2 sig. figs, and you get 3.5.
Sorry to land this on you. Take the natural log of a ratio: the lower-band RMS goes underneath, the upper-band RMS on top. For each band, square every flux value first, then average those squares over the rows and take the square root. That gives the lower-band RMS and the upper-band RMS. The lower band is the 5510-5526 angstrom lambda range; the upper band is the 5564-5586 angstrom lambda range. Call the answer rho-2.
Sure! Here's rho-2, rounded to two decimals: 0.01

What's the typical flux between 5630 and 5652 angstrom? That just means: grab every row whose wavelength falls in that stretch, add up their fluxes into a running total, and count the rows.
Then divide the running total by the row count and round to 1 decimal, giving 50.4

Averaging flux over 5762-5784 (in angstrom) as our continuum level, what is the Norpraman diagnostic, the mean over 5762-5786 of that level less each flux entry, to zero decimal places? 0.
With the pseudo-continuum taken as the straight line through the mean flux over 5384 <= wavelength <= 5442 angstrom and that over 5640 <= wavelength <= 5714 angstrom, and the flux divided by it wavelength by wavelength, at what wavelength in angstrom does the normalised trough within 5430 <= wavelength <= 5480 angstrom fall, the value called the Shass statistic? 5443.0 angstrom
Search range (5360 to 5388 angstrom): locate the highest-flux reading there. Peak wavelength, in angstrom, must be 5368.0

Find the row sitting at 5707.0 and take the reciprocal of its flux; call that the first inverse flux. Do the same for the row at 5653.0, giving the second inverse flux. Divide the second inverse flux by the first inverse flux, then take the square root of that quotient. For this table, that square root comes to 1.06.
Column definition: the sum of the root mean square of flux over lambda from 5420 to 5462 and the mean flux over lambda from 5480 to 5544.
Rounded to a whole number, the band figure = 101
